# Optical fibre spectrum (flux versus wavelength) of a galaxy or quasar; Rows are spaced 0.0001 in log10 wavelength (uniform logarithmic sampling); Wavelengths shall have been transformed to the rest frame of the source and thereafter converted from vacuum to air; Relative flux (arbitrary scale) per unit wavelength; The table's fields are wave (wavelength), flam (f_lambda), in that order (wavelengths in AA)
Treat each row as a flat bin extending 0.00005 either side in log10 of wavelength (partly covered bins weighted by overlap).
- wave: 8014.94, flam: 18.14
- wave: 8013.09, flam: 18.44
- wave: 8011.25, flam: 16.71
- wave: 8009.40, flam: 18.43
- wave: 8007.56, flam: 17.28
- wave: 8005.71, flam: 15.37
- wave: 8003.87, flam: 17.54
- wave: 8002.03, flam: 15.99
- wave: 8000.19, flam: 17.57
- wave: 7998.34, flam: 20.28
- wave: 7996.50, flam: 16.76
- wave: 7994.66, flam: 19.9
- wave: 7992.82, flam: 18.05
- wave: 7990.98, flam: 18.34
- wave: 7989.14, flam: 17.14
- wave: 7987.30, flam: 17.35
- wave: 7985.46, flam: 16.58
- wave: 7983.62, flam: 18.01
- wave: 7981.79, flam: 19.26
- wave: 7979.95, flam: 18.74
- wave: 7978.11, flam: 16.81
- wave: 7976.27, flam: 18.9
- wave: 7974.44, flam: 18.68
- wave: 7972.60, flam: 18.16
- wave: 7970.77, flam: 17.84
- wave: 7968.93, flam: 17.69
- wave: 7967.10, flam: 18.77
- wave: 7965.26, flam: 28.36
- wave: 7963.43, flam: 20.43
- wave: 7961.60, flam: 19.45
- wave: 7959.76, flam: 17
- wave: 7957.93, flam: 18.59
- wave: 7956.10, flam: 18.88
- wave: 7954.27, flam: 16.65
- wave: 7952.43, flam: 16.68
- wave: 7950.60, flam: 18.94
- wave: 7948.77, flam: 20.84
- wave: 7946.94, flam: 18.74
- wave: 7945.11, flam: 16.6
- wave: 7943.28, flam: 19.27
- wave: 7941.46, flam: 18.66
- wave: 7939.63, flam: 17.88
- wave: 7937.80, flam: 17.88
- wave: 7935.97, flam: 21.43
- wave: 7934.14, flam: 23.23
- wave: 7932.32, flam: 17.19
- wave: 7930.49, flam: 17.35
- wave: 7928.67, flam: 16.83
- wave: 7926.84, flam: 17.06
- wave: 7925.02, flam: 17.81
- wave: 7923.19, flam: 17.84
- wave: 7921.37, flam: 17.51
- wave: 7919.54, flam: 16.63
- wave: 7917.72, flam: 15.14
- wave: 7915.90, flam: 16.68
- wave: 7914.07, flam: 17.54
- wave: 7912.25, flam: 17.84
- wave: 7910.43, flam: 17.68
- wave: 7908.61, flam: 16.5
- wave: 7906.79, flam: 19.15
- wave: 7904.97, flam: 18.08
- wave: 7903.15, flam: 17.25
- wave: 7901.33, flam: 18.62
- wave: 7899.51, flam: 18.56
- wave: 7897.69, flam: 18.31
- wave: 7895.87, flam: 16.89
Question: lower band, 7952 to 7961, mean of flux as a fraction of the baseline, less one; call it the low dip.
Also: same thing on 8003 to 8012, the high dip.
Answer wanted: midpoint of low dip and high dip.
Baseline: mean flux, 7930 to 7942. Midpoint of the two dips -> -0.093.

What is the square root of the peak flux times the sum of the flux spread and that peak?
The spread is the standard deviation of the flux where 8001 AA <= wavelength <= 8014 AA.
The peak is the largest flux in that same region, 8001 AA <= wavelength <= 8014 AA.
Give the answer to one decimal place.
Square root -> 19.0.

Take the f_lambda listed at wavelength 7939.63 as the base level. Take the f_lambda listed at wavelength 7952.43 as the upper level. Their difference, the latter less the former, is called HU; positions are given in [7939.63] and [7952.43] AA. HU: -1.2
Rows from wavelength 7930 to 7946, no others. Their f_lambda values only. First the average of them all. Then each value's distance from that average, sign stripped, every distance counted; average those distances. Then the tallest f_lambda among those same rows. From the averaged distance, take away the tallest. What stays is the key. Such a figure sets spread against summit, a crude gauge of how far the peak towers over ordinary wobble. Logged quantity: -22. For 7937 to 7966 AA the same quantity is -27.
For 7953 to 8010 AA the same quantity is -27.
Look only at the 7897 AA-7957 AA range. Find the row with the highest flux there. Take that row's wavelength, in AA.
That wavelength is 7934.14 AA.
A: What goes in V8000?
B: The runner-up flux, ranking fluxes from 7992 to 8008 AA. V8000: 19.9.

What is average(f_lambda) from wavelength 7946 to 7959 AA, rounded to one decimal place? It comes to 18.5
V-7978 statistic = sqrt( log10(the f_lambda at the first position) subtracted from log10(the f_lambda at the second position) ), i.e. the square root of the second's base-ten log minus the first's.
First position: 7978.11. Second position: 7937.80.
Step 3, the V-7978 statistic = 0.164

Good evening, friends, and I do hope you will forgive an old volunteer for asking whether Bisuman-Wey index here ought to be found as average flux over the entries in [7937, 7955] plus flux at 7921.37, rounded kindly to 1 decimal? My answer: 35.7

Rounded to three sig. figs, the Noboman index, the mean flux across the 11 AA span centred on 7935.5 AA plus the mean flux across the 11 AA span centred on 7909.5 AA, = 37.0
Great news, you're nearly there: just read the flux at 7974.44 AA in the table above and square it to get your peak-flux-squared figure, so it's 349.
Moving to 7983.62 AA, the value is 324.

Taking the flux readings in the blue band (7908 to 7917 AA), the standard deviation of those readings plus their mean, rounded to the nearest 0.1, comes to 17.8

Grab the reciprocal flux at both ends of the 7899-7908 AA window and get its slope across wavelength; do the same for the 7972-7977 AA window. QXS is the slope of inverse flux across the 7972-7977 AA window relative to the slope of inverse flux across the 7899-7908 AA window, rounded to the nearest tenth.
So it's 2.6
